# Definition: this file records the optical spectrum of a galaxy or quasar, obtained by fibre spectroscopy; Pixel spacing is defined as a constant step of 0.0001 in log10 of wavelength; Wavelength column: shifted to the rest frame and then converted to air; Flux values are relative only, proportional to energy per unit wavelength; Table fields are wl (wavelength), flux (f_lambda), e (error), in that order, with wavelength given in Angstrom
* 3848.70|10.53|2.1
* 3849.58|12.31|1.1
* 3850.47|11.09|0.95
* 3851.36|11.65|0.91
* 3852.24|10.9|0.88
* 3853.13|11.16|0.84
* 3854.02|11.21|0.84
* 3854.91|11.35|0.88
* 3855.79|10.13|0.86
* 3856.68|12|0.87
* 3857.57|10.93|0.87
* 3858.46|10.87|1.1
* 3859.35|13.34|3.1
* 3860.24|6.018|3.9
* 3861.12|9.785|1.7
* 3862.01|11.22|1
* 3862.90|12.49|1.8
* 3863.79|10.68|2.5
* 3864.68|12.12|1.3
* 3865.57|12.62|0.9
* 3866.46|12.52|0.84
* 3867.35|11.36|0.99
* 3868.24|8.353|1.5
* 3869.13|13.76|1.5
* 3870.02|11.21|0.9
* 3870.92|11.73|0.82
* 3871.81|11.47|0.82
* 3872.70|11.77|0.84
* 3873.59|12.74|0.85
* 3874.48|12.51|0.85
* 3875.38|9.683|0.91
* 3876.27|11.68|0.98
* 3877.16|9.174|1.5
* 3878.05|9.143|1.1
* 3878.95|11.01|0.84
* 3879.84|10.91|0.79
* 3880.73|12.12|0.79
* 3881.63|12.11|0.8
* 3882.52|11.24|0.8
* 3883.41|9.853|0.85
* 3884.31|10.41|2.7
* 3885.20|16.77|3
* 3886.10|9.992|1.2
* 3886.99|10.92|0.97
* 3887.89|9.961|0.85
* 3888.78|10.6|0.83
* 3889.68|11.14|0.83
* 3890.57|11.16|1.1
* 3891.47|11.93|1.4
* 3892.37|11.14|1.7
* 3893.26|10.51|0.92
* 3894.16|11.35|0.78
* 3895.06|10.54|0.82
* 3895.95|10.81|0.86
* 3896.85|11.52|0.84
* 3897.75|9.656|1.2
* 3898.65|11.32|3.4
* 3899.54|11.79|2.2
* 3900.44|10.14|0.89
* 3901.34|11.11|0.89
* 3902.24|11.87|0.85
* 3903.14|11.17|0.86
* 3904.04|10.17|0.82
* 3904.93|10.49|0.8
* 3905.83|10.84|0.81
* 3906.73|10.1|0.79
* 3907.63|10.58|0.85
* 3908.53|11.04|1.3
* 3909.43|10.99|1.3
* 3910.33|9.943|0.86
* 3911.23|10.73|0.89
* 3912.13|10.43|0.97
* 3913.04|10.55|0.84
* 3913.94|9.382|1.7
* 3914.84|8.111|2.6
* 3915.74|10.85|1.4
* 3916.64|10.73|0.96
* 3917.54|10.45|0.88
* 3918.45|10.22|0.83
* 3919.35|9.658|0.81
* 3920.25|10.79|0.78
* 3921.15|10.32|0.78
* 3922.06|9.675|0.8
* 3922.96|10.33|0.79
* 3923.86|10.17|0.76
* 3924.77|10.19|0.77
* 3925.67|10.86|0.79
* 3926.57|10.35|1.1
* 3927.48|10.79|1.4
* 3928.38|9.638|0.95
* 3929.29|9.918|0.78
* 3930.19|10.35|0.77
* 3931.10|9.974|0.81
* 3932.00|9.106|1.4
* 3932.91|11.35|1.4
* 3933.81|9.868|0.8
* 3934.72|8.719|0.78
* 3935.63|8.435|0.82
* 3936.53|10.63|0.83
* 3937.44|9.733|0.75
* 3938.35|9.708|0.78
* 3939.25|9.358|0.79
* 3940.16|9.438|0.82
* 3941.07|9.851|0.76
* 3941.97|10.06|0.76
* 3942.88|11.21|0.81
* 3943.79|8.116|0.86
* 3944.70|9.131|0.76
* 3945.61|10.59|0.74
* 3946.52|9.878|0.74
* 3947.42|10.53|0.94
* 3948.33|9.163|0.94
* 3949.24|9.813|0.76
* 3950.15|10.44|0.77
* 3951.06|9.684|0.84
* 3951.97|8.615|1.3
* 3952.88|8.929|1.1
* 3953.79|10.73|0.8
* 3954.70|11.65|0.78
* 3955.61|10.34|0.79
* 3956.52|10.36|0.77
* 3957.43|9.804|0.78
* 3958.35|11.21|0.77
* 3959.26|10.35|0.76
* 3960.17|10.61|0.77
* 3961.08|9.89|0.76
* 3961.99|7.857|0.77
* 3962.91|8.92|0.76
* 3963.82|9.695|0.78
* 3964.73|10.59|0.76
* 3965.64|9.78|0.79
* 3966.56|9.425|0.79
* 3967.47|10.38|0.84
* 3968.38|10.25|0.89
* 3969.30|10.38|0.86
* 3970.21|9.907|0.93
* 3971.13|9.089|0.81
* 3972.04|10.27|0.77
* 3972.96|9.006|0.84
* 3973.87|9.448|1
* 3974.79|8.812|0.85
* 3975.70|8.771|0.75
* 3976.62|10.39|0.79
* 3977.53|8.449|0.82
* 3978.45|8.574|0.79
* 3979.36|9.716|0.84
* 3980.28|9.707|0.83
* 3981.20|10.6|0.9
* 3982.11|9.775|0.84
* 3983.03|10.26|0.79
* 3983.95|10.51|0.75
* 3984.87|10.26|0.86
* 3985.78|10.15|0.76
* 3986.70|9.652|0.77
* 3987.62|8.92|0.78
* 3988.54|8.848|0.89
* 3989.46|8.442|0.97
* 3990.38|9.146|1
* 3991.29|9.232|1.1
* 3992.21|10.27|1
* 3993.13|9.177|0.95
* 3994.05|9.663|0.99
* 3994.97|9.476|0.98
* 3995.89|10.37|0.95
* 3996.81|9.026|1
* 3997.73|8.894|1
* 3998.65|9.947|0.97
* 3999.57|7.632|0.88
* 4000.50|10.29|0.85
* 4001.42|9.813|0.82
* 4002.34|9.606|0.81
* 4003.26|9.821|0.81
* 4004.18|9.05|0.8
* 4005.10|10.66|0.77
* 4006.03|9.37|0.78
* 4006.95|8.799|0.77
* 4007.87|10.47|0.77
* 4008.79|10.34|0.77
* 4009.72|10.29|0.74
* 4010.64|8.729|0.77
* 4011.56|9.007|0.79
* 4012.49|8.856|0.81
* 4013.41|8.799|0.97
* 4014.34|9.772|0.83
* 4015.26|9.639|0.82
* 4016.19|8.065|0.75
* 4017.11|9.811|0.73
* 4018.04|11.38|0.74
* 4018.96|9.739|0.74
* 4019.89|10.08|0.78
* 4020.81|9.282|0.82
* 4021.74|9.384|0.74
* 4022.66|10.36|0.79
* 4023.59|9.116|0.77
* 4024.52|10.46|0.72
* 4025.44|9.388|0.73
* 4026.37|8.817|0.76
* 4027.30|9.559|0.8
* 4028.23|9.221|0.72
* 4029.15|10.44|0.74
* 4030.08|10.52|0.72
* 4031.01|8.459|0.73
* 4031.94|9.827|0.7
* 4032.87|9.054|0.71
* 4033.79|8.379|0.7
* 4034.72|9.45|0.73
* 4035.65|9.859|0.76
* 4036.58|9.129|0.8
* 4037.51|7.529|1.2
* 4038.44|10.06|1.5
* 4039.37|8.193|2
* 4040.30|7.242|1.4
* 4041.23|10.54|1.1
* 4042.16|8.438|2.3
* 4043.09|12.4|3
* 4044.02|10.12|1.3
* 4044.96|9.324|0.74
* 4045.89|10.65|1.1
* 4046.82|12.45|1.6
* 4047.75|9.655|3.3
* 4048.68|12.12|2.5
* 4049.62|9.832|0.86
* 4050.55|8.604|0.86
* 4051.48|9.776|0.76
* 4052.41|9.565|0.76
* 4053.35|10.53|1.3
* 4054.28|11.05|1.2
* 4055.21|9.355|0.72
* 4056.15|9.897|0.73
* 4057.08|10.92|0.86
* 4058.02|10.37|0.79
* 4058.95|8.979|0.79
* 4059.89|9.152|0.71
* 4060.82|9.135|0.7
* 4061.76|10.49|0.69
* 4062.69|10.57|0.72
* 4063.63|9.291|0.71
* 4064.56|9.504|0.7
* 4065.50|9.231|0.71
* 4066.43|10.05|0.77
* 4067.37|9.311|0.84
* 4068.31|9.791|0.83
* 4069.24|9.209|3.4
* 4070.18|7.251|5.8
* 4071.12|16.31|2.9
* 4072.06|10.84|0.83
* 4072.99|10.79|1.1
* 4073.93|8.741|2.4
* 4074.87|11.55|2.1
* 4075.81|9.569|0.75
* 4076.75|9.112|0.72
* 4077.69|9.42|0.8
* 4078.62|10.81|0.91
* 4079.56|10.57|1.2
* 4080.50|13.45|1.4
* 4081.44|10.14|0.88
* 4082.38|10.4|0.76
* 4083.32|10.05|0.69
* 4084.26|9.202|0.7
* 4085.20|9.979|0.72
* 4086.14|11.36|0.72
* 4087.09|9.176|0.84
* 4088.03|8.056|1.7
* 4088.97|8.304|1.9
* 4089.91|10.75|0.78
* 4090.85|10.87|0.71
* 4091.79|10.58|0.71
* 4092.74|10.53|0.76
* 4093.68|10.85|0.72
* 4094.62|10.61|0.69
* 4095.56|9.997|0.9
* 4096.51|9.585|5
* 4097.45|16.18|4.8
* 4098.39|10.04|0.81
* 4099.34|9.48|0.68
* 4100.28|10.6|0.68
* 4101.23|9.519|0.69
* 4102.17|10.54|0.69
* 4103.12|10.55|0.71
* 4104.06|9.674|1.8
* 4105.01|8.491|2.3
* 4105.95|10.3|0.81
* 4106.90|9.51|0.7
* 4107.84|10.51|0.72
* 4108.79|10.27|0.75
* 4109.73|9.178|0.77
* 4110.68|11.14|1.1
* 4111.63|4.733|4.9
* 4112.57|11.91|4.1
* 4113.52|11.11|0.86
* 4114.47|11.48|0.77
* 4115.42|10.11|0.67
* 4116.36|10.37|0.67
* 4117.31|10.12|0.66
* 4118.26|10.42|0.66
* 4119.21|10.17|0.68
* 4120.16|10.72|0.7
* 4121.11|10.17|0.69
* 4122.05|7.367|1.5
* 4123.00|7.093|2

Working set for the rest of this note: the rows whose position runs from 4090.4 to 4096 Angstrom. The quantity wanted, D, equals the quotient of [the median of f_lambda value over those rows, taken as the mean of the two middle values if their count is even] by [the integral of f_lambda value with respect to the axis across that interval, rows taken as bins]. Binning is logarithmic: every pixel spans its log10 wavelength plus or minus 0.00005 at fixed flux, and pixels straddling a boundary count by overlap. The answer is 0.179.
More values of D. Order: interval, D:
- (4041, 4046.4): 0.187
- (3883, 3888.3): 0.170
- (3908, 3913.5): 0.183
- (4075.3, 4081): 0.168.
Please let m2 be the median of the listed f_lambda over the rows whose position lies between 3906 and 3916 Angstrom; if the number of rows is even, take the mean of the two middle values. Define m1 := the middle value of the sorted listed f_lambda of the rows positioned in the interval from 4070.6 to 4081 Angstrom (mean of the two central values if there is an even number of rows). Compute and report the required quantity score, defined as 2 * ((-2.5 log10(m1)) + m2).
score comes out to 15.9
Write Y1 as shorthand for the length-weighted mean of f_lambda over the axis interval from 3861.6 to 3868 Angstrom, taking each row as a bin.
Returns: 11.7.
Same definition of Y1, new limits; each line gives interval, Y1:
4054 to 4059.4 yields 10.1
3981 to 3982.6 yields 10.1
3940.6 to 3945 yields 9.7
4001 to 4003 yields 9.7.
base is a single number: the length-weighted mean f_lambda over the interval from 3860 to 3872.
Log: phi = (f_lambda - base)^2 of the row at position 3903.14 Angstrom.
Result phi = 0.0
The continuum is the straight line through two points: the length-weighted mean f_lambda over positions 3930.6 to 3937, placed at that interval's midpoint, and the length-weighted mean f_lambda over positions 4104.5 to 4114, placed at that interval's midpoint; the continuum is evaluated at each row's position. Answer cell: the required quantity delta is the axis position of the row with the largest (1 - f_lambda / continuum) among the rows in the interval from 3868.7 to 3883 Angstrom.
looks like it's 3878.05 Angstrom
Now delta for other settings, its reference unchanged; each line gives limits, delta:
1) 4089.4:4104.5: 4099.34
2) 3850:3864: 3860.24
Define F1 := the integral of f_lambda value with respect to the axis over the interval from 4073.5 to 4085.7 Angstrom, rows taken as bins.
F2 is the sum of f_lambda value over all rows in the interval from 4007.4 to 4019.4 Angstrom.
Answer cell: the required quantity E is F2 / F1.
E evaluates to 1.00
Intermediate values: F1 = 125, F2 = 125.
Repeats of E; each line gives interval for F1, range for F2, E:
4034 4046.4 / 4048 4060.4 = 1.11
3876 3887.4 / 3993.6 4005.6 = 0.98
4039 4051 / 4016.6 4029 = 1.06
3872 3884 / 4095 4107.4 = 1.01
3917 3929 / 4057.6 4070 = 1.02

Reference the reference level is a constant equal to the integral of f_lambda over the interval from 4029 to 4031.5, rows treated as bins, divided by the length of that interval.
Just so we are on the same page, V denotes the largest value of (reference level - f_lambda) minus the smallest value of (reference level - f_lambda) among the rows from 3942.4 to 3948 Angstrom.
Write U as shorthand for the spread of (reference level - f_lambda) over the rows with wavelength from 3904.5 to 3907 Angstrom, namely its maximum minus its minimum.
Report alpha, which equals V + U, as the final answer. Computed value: 3.8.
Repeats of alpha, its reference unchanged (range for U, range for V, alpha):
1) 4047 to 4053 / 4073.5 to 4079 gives 6.3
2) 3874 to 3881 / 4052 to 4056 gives 5.1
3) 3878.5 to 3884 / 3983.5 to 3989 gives 3.9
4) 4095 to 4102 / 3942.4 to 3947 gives 9.8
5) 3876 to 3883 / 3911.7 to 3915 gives 5.4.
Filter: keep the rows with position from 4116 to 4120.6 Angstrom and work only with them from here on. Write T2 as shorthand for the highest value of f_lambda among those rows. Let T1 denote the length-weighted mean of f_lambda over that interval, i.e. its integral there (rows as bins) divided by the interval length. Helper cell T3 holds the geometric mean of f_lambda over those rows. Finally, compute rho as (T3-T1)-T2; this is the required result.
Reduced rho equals -10.7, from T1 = 10.3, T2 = 10.72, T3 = 10.36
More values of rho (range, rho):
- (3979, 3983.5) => -10.6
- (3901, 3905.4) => -11.9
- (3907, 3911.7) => -11.0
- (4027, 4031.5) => -10.6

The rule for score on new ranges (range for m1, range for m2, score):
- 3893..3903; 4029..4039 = 13.7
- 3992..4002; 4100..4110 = 15.6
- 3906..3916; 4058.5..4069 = 13.5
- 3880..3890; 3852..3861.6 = 16.7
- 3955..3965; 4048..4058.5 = 14.7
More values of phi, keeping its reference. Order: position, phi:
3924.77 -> 1.0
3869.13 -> 6.7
